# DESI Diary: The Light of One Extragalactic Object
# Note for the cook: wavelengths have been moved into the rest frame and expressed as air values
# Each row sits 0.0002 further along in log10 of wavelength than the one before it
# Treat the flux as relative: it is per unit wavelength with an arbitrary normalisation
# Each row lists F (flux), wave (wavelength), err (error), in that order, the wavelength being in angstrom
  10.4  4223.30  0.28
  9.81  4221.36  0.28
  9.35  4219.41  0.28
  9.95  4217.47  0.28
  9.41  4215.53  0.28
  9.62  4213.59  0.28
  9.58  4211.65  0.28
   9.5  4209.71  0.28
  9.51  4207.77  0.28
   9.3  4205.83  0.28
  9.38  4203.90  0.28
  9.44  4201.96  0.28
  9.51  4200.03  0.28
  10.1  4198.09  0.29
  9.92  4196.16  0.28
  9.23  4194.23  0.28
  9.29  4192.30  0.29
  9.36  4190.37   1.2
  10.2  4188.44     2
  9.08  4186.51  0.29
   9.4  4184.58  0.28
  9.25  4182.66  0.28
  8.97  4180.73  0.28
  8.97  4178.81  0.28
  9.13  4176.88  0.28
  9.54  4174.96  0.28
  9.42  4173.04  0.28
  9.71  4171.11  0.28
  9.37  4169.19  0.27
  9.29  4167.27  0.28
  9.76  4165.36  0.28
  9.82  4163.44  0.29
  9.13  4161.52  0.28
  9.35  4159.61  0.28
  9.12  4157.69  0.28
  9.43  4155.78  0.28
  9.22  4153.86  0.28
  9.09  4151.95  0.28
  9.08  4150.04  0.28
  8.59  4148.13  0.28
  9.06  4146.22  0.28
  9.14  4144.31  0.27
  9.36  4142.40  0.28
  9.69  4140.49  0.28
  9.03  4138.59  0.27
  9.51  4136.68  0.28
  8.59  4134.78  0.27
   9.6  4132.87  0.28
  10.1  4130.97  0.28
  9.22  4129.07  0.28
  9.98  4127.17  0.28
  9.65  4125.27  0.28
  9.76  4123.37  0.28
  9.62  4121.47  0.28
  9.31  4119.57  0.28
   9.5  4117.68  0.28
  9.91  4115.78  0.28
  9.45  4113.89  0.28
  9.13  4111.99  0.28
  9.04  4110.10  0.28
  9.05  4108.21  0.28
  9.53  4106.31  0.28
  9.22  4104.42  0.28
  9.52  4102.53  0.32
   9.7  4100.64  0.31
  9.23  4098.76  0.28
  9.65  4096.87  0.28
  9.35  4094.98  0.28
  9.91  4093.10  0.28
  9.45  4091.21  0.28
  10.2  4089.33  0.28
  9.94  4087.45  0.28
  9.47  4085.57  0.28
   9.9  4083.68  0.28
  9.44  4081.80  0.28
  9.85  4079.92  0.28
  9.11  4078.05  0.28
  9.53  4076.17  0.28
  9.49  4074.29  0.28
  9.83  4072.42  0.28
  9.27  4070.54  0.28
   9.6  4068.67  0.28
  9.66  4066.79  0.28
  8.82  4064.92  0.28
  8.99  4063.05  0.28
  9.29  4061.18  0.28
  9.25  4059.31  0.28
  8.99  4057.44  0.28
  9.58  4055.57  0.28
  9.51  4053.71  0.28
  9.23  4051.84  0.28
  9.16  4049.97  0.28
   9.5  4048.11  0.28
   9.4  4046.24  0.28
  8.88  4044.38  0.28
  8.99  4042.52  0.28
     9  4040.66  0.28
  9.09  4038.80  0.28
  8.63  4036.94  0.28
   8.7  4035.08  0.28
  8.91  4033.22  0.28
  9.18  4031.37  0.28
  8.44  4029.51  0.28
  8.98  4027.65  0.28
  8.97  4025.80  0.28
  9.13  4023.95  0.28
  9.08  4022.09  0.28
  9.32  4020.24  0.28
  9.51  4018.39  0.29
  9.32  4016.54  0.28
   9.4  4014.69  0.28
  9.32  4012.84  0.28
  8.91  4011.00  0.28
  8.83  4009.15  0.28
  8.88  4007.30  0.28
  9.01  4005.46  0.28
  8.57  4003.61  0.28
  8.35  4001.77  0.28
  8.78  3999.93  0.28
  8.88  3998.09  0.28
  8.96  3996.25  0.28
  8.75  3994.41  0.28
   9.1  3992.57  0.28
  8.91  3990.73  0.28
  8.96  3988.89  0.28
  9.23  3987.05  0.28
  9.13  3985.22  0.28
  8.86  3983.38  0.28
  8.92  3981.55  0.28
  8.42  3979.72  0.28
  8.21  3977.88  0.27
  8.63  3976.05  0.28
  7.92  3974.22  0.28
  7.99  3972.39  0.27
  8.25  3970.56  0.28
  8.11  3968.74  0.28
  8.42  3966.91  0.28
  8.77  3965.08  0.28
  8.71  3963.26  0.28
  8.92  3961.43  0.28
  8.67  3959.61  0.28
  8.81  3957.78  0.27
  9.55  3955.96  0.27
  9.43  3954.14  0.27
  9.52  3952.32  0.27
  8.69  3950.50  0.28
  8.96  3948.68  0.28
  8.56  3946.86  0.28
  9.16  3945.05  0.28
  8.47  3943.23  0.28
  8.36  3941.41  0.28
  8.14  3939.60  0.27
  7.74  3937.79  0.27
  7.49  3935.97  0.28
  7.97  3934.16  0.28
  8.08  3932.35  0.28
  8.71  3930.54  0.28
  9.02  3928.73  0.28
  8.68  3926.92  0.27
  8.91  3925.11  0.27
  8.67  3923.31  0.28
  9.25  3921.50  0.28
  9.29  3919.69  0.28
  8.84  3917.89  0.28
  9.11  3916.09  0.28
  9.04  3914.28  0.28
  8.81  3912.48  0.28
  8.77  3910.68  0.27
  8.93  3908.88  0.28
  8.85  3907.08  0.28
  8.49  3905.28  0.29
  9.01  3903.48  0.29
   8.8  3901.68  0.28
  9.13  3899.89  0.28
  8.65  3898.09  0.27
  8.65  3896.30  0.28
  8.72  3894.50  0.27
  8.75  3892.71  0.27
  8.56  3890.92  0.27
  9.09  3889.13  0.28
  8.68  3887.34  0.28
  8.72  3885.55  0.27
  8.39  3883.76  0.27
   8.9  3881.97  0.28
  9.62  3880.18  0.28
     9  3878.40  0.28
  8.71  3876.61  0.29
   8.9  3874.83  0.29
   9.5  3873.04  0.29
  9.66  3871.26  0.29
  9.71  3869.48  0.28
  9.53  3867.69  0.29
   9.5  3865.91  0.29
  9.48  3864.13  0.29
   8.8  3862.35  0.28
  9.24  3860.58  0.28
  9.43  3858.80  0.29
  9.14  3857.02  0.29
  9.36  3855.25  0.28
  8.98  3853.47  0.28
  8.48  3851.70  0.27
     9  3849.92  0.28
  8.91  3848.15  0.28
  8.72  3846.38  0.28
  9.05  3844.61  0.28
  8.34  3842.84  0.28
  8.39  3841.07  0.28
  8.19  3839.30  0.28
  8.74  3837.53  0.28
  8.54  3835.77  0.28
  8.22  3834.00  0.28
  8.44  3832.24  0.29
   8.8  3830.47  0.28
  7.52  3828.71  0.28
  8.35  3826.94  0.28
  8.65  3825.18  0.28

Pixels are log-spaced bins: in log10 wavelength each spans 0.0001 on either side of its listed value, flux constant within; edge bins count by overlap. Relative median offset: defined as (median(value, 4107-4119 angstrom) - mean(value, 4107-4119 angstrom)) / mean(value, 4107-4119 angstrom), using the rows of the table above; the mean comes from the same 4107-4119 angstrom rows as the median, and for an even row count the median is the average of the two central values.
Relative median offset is -0.006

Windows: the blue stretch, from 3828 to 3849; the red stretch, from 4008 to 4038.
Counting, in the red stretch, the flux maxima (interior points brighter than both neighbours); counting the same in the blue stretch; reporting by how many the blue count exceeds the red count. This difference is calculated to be -1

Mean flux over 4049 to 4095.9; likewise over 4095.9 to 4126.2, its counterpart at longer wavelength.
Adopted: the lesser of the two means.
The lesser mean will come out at 9.45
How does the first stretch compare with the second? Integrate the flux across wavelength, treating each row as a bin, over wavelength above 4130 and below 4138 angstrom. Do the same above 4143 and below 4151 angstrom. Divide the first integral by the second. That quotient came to 1.05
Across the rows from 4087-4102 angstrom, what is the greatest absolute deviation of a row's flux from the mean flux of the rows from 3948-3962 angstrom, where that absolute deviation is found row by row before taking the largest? 1.13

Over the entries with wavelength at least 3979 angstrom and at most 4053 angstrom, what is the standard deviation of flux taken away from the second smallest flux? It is 8.14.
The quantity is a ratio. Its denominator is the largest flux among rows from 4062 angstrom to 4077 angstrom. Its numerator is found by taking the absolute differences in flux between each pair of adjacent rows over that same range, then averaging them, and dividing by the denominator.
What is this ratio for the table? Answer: 0.0340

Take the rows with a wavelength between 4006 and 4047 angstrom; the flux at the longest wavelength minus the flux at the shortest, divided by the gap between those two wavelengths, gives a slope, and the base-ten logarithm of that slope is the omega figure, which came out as -1.87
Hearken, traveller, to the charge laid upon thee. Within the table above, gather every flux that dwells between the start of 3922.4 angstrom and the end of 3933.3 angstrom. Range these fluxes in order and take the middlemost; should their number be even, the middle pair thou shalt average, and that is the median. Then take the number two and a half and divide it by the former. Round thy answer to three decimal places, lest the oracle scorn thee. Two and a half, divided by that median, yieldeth 0.288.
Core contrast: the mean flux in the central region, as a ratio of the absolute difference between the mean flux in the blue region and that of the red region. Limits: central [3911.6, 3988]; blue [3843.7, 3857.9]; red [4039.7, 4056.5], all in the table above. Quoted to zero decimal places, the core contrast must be 29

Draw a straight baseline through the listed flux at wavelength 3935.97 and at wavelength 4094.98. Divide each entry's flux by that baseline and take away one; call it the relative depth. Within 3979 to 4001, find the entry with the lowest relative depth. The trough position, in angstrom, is 3979.72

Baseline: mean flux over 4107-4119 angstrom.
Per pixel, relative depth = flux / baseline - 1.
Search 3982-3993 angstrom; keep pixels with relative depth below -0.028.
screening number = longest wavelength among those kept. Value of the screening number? 3990.73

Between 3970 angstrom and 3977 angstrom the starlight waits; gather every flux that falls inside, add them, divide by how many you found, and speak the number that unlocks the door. 8.2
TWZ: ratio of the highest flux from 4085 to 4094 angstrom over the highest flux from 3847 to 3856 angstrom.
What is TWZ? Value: 1.09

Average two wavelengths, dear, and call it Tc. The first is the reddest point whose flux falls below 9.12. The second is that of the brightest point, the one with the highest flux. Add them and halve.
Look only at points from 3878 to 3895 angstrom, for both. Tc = 3887.3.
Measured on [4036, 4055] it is 4049.0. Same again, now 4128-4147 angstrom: 4138.6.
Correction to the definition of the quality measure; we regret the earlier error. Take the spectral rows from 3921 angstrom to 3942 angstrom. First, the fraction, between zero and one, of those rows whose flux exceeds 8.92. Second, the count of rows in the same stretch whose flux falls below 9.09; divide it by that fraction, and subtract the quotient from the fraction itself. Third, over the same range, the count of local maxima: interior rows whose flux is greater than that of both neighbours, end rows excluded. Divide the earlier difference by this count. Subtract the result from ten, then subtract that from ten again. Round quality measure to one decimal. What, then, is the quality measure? -32.9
